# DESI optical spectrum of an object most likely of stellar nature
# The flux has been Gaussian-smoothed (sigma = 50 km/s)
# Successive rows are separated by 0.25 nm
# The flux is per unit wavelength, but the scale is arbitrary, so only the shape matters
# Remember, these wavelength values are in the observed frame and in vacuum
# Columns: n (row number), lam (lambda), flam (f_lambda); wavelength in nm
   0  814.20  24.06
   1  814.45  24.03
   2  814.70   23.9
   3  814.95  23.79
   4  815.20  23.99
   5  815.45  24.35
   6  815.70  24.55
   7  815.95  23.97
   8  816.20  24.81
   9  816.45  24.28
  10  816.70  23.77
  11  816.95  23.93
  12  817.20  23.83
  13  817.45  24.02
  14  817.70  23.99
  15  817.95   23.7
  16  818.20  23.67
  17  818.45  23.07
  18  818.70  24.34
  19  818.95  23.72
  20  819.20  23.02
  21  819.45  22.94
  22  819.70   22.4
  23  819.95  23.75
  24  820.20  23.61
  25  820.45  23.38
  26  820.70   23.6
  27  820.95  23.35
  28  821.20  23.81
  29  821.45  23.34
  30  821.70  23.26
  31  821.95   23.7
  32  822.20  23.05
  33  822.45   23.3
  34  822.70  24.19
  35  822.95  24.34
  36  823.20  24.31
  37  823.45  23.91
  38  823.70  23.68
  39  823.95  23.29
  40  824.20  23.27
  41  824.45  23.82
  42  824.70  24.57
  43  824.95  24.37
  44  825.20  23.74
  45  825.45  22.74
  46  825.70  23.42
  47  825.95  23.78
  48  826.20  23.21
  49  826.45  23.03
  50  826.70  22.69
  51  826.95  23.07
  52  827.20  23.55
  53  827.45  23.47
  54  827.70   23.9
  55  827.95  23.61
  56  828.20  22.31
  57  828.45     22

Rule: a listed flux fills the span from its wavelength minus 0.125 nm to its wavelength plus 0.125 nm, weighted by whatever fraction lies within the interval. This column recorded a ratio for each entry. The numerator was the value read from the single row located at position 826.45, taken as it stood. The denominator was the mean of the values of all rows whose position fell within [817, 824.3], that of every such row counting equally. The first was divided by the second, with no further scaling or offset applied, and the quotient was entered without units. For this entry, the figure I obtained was 0.98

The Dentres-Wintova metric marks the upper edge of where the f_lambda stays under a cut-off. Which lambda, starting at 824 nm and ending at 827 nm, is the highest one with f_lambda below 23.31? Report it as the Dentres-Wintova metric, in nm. 826.95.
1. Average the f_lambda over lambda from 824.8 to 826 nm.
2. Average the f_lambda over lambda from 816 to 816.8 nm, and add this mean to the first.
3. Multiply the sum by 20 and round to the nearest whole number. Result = 958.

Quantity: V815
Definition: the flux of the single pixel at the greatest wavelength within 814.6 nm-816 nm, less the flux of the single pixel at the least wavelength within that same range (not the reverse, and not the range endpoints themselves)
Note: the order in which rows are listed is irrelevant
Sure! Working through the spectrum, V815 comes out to 0.1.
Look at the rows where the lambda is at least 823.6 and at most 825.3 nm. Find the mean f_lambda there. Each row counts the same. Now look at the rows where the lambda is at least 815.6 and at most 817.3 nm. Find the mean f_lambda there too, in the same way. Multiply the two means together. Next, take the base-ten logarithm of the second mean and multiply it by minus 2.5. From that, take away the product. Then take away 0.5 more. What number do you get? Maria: -580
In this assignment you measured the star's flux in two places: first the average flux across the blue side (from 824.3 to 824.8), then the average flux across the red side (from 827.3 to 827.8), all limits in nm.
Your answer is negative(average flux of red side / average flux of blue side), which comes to -0.98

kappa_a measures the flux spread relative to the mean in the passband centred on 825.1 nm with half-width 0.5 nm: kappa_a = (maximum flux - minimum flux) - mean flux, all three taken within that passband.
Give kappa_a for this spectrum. -22.0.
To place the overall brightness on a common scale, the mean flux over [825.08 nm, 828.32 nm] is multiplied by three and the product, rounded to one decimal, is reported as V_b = 69.8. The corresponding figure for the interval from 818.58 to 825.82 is 70.8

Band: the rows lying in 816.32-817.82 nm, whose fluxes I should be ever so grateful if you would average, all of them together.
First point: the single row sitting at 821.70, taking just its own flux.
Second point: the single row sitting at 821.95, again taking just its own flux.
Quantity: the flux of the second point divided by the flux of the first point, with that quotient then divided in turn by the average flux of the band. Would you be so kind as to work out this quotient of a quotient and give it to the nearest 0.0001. 0.0425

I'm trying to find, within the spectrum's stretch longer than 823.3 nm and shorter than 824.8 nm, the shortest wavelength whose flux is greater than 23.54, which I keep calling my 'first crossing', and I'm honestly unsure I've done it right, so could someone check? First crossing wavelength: 823.45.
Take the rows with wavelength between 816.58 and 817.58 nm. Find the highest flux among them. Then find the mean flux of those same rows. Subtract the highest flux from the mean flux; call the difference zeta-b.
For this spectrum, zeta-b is -0.13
